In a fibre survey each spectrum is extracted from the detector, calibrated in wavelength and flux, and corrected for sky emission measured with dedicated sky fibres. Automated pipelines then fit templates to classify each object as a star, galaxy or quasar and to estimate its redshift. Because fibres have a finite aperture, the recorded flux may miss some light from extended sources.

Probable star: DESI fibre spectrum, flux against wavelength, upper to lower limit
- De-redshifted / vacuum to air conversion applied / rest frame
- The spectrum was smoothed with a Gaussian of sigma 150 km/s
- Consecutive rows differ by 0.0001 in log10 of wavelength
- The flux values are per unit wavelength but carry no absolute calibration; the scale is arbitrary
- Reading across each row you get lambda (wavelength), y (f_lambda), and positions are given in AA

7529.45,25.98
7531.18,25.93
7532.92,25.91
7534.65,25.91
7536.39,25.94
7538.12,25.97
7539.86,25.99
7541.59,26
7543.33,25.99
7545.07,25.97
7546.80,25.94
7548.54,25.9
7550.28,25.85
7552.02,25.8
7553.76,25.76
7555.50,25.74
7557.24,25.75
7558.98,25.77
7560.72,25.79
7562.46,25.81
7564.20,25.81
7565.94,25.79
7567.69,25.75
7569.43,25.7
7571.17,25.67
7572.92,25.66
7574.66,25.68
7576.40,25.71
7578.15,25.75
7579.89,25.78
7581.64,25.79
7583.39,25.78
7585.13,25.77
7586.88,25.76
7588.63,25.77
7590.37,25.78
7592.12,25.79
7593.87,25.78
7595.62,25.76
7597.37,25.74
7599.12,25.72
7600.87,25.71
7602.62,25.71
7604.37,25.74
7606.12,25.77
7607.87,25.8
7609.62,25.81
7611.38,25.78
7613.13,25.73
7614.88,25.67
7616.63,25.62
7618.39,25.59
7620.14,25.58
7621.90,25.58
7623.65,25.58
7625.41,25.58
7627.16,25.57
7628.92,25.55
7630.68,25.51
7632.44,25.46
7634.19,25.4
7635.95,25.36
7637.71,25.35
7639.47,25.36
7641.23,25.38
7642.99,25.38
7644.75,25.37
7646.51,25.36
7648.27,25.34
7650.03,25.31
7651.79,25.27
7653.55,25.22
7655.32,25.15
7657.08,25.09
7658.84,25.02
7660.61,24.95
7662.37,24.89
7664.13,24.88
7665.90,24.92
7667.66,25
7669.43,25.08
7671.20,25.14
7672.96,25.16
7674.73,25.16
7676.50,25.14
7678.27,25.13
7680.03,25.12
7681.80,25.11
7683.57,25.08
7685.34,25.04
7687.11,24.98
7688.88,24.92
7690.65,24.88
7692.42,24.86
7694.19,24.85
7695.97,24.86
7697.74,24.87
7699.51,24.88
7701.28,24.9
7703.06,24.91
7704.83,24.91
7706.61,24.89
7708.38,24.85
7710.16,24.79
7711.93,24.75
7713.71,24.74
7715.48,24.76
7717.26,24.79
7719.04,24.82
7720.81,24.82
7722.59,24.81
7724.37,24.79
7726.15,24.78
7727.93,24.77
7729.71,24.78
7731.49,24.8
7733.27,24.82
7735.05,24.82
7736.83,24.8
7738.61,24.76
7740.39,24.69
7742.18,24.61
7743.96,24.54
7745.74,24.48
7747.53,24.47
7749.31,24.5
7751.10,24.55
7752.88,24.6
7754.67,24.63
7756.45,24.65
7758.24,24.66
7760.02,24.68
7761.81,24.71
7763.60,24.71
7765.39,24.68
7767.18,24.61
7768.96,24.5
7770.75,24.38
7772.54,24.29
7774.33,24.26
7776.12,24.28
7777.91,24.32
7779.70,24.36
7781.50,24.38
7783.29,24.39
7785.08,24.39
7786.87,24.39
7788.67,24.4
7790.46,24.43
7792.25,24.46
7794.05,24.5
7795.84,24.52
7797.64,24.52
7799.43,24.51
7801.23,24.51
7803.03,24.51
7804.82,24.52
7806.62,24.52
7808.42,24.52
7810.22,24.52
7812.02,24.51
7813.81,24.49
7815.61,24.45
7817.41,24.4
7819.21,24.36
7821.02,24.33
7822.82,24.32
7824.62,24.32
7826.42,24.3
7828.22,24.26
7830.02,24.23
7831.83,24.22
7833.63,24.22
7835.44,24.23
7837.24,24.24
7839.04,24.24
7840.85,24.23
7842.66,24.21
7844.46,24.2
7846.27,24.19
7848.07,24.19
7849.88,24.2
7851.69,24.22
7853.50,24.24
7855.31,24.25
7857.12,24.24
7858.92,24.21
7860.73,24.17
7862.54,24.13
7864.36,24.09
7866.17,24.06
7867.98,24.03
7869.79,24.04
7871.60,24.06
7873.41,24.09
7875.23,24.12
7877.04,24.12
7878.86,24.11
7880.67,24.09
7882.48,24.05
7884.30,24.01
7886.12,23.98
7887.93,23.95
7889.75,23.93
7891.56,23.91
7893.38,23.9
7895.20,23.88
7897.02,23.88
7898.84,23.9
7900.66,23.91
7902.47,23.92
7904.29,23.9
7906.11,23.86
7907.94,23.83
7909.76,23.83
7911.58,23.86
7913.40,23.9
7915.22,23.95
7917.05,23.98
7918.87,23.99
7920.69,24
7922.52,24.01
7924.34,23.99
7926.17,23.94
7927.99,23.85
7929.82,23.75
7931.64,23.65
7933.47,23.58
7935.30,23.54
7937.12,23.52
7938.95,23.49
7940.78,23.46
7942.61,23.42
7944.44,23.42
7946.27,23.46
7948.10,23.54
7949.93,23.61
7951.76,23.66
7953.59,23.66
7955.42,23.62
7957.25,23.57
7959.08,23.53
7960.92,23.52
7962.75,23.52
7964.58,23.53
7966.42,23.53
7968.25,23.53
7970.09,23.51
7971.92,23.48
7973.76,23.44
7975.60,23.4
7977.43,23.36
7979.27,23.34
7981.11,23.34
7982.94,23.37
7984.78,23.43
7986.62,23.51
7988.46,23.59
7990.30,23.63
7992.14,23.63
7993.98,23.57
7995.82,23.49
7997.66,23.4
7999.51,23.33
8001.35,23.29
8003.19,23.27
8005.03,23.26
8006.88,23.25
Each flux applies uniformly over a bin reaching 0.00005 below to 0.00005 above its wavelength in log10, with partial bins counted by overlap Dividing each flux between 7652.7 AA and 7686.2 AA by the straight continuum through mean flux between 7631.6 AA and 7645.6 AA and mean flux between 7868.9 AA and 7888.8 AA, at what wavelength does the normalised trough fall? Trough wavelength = 7664.13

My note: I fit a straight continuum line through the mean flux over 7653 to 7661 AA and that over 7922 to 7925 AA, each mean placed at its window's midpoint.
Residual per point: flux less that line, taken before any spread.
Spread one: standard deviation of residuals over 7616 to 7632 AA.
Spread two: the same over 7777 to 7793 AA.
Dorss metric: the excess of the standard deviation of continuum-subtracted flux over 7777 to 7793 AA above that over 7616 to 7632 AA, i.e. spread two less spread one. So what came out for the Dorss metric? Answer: 0.04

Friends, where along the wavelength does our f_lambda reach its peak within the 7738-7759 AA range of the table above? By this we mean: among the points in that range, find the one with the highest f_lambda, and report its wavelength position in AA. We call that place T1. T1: 7738.61 AA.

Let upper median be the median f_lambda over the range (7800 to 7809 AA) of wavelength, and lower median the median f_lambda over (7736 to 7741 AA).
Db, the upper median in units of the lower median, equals 0.99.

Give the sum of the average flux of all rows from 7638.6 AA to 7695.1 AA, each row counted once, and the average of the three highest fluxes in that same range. 50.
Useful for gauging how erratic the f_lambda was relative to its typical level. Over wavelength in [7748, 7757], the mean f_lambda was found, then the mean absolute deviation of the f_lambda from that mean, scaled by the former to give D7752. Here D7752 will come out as 0.0020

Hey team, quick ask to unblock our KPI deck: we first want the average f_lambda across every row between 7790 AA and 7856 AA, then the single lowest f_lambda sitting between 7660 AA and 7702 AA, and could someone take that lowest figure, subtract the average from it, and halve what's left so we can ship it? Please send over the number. 0.25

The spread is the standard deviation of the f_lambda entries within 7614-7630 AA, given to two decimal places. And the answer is 0.03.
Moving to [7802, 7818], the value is 0.04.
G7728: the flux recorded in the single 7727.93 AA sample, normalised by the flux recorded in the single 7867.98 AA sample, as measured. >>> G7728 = 1.03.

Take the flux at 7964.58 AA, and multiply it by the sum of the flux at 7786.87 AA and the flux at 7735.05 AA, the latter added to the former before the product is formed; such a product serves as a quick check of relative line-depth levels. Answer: 1158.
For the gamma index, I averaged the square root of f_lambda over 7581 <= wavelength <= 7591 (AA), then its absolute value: 5.08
